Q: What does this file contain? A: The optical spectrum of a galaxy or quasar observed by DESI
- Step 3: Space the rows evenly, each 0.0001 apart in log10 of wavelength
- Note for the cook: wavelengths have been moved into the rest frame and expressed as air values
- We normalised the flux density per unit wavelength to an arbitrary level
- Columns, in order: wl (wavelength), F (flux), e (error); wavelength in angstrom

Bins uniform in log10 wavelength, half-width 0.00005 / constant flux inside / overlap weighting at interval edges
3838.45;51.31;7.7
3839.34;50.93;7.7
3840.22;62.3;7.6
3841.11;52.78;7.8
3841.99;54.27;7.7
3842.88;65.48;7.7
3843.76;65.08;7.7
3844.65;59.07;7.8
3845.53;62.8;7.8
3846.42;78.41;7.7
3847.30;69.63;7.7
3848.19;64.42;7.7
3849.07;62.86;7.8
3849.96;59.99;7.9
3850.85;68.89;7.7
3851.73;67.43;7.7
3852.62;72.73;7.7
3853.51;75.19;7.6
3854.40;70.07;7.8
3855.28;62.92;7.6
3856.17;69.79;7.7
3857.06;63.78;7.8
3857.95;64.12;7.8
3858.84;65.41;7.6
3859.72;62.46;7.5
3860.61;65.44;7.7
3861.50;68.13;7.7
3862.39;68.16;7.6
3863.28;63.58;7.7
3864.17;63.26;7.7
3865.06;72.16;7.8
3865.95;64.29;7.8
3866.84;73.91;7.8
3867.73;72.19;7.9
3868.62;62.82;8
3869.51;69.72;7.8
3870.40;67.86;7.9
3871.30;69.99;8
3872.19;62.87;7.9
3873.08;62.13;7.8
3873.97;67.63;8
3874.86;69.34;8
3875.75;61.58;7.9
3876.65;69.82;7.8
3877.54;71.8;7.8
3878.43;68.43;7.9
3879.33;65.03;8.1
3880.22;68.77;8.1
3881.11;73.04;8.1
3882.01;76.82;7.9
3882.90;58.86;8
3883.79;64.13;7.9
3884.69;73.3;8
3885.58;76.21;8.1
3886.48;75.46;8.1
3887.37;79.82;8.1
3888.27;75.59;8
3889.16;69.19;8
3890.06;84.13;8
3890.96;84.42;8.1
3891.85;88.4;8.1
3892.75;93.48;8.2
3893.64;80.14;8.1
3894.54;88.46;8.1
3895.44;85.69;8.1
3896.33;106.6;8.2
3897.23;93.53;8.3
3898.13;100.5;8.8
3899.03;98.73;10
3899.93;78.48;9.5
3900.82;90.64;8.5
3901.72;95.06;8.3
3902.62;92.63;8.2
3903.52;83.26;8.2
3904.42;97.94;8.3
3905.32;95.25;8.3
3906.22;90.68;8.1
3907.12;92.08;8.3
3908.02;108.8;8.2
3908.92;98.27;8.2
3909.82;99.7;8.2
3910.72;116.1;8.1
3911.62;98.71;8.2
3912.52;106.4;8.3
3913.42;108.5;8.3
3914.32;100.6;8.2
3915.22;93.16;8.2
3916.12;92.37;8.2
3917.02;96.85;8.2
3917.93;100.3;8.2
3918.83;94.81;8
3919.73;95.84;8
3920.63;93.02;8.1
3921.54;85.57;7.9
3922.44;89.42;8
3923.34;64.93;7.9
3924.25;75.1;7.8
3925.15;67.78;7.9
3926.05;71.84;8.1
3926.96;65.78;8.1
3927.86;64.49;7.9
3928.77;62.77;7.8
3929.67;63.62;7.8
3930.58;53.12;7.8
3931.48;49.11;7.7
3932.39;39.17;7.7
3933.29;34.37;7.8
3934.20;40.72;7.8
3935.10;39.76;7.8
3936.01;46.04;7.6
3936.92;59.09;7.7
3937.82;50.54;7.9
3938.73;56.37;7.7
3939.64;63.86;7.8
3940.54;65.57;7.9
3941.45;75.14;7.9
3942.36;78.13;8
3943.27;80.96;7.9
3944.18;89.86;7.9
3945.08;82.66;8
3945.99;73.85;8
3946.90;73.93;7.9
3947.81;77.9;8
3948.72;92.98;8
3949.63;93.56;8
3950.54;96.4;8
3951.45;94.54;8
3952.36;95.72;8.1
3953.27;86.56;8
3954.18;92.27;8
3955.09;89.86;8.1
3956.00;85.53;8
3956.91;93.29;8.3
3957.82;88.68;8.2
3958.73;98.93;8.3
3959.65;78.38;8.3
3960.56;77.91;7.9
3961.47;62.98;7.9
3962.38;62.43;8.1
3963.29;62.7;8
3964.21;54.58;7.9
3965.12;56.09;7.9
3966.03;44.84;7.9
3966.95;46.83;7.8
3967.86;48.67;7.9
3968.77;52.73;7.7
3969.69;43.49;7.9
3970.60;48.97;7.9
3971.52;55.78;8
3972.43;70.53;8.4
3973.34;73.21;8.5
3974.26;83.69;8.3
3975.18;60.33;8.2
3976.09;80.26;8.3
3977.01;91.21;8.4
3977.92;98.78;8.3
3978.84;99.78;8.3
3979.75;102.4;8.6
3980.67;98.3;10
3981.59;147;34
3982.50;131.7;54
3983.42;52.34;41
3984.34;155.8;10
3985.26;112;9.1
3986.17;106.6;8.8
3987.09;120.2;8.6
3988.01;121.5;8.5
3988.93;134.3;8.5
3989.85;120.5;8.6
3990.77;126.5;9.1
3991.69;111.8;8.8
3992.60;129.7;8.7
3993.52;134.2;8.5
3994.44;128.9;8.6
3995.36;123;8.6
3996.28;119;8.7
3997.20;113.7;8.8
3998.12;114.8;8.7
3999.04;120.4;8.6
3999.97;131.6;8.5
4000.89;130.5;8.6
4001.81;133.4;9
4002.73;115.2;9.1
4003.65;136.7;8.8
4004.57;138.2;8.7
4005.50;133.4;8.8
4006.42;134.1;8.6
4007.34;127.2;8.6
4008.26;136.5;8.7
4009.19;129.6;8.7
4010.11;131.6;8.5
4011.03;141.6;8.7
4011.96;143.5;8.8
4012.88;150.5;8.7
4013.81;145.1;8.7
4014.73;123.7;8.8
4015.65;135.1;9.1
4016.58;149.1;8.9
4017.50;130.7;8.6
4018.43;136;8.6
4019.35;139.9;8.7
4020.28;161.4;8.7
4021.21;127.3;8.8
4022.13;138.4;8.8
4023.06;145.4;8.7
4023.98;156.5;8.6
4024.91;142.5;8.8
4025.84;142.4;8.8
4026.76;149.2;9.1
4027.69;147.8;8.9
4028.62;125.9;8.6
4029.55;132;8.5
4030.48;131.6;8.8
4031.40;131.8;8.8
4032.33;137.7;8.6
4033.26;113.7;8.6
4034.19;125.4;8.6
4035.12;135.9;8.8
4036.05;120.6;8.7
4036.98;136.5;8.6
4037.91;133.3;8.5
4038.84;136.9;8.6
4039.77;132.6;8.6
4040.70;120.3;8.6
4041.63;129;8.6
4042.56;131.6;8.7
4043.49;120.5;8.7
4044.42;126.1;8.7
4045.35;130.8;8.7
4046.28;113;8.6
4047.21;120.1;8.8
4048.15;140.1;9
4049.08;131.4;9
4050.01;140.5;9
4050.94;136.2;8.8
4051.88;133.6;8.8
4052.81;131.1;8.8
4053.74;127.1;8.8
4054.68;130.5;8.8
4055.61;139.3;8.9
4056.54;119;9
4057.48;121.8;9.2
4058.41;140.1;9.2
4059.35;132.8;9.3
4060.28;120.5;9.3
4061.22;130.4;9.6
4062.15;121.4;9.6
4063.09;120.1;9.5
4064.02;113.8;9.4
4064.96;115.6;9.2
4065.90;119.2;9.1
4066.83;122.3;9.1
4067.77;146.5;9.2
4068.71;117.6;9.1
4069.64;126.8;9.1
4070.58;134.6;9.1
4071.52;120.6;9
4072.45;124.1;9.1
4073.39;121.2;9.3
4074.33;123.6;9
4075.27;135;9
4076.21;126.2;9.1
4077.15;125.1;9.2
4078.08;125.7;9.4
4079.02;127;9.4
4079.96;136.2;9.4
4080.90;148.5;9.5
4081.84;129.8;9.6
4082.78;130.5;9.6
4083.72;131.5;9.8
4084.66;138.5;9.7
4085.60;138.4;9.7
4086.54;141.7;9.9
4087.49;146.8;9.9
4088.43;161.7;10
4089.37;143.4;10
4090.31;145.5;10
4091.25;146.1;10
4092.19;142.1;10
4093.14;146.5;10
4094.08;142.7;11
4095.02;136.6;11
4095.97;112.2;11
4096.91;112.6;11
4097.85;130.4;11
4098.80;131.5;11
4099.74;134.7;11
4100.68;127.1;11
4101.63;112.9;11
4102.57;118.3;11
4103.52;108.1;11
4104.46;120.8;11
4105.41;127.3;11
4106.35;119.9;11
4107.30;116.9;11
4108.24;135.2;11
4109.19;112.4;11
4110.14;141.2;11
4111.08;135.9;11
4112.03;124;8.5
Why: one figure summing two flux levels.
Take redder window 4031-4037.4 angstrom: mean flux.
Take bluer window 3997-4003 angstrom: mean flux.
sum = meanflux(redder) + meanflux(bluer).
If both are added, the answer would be 252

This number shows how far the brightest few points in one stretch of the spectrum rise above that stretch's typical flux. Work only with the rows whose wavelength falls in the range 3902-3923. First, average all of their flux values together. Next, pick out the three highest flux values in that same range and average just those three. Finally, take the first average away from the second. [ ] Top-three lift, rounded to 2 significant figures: 14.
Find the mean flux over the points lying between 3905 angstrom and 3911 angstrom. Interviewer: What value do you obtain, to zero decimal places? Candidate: 100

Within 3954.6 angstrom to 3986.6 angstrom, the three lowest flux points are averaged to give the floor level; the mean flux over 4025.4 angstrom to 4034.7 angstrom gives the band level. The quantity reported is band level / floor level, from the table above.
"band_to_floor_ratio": 3.0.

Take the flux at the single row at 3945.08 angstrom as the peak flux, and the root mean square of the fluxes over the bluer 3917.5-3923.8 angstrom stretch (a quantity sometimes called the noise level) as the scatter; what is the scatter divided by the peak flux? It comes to 1.1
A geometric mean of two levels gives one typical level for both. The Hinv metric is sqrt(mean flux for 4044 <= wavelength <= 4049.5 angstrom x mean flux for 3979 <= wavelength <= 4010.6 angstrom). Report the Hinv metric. 125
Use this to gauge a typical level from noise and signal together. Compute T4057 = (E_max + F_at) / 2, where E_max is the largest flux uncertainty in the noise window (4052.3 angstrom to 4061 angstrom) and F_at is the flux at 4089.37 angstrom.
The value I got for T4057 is 76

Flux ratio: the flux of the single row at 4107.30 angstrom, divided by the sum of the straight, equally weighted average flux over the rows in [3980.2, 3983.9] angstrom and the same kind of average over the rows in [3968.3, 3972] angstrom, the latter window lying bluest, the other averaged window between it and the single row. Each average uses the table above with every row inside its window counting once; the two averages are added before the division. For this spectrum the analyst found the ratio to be 0.74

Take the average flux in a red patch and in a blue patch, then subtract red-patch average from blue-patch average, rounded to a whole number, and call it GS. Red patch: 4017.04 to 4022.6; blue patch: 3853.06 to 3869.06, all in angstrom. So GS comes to -72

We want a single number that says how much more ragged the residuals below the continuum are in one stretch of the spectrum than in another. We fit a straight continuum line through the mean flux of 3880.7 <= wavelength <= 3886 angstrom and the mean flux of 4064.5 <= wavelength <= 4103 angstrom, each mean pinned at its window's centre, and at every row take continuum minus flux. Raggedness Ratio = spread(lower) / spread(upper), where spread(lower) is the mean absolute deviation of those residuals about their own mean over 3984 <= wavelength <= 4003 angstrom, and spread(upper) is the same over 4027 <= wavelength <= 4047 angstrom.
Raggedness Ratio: 1.2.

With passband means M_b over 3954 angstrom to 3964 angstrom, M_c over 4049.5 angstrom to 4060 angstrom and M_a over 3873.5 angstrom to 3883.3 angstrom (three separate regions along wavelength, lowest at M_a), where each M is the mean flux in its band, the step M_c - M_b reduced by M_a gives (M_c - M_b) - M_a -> -17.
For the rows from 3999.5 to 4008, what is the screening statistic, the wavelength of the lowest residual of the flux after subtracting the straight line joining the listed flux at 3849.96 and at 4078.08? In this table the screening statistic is 4002.73 angstrom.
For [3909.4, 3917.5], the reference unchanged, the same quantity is 3916.12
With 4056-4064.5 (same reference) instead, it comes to 4064.02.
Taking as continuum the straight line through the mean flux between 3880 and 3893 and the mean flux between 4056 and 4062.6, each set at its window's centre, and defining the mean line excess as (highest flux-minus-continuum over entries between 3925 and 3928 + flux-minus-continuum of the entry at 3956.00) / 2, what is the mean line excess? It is -13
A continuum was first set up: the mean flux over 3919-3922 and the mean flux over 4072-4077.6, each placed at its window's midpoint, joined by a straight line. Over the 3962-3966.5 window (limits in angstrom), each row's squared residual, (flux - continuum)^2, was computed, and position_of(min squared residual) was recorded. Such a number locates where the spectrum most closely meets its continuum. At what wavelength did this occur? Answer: 3963.29 angstrom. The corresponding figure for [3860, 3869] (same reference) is 3866.84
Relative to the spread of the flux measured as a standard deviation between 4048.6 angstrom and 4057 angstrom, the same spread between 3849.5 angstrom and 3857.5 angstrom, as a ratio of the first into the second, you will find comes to 0.75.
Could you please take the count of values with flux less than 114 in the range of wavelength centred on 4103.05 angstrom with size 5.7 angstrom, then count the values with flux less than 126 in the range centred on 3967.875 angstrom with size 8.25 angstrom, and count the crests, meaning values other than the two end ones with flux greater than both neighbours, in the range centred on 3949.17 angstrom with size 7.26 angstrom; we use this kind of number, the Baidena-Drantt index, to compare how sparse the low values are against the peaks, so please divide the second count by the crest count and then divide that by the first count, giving 4.5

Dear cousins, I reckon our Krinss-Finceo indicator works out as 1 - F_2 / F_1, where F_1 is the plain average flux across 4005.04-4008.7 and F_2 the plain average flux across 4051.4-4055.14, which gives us 0.02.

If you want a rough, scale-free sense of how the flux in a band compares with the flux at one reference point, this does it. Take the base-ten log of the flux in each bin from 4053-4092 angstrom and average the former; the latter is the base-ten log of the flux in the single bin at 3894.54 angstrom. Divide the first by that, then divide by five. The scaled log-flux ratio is 0.217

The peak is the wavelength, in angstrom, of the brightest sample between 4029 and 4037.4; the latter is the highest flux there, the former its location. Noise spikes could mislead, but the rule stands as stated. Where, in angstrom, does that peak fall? 4032.33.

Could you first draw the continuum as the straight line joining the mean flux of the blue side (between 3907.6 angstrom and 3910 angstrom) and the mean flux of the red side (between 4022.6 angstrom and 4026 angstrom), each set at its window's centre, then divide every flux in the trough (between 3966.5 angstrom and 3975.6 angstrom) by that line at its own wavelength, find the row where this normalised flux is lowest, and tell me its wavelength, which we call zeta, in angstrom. 3969.69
